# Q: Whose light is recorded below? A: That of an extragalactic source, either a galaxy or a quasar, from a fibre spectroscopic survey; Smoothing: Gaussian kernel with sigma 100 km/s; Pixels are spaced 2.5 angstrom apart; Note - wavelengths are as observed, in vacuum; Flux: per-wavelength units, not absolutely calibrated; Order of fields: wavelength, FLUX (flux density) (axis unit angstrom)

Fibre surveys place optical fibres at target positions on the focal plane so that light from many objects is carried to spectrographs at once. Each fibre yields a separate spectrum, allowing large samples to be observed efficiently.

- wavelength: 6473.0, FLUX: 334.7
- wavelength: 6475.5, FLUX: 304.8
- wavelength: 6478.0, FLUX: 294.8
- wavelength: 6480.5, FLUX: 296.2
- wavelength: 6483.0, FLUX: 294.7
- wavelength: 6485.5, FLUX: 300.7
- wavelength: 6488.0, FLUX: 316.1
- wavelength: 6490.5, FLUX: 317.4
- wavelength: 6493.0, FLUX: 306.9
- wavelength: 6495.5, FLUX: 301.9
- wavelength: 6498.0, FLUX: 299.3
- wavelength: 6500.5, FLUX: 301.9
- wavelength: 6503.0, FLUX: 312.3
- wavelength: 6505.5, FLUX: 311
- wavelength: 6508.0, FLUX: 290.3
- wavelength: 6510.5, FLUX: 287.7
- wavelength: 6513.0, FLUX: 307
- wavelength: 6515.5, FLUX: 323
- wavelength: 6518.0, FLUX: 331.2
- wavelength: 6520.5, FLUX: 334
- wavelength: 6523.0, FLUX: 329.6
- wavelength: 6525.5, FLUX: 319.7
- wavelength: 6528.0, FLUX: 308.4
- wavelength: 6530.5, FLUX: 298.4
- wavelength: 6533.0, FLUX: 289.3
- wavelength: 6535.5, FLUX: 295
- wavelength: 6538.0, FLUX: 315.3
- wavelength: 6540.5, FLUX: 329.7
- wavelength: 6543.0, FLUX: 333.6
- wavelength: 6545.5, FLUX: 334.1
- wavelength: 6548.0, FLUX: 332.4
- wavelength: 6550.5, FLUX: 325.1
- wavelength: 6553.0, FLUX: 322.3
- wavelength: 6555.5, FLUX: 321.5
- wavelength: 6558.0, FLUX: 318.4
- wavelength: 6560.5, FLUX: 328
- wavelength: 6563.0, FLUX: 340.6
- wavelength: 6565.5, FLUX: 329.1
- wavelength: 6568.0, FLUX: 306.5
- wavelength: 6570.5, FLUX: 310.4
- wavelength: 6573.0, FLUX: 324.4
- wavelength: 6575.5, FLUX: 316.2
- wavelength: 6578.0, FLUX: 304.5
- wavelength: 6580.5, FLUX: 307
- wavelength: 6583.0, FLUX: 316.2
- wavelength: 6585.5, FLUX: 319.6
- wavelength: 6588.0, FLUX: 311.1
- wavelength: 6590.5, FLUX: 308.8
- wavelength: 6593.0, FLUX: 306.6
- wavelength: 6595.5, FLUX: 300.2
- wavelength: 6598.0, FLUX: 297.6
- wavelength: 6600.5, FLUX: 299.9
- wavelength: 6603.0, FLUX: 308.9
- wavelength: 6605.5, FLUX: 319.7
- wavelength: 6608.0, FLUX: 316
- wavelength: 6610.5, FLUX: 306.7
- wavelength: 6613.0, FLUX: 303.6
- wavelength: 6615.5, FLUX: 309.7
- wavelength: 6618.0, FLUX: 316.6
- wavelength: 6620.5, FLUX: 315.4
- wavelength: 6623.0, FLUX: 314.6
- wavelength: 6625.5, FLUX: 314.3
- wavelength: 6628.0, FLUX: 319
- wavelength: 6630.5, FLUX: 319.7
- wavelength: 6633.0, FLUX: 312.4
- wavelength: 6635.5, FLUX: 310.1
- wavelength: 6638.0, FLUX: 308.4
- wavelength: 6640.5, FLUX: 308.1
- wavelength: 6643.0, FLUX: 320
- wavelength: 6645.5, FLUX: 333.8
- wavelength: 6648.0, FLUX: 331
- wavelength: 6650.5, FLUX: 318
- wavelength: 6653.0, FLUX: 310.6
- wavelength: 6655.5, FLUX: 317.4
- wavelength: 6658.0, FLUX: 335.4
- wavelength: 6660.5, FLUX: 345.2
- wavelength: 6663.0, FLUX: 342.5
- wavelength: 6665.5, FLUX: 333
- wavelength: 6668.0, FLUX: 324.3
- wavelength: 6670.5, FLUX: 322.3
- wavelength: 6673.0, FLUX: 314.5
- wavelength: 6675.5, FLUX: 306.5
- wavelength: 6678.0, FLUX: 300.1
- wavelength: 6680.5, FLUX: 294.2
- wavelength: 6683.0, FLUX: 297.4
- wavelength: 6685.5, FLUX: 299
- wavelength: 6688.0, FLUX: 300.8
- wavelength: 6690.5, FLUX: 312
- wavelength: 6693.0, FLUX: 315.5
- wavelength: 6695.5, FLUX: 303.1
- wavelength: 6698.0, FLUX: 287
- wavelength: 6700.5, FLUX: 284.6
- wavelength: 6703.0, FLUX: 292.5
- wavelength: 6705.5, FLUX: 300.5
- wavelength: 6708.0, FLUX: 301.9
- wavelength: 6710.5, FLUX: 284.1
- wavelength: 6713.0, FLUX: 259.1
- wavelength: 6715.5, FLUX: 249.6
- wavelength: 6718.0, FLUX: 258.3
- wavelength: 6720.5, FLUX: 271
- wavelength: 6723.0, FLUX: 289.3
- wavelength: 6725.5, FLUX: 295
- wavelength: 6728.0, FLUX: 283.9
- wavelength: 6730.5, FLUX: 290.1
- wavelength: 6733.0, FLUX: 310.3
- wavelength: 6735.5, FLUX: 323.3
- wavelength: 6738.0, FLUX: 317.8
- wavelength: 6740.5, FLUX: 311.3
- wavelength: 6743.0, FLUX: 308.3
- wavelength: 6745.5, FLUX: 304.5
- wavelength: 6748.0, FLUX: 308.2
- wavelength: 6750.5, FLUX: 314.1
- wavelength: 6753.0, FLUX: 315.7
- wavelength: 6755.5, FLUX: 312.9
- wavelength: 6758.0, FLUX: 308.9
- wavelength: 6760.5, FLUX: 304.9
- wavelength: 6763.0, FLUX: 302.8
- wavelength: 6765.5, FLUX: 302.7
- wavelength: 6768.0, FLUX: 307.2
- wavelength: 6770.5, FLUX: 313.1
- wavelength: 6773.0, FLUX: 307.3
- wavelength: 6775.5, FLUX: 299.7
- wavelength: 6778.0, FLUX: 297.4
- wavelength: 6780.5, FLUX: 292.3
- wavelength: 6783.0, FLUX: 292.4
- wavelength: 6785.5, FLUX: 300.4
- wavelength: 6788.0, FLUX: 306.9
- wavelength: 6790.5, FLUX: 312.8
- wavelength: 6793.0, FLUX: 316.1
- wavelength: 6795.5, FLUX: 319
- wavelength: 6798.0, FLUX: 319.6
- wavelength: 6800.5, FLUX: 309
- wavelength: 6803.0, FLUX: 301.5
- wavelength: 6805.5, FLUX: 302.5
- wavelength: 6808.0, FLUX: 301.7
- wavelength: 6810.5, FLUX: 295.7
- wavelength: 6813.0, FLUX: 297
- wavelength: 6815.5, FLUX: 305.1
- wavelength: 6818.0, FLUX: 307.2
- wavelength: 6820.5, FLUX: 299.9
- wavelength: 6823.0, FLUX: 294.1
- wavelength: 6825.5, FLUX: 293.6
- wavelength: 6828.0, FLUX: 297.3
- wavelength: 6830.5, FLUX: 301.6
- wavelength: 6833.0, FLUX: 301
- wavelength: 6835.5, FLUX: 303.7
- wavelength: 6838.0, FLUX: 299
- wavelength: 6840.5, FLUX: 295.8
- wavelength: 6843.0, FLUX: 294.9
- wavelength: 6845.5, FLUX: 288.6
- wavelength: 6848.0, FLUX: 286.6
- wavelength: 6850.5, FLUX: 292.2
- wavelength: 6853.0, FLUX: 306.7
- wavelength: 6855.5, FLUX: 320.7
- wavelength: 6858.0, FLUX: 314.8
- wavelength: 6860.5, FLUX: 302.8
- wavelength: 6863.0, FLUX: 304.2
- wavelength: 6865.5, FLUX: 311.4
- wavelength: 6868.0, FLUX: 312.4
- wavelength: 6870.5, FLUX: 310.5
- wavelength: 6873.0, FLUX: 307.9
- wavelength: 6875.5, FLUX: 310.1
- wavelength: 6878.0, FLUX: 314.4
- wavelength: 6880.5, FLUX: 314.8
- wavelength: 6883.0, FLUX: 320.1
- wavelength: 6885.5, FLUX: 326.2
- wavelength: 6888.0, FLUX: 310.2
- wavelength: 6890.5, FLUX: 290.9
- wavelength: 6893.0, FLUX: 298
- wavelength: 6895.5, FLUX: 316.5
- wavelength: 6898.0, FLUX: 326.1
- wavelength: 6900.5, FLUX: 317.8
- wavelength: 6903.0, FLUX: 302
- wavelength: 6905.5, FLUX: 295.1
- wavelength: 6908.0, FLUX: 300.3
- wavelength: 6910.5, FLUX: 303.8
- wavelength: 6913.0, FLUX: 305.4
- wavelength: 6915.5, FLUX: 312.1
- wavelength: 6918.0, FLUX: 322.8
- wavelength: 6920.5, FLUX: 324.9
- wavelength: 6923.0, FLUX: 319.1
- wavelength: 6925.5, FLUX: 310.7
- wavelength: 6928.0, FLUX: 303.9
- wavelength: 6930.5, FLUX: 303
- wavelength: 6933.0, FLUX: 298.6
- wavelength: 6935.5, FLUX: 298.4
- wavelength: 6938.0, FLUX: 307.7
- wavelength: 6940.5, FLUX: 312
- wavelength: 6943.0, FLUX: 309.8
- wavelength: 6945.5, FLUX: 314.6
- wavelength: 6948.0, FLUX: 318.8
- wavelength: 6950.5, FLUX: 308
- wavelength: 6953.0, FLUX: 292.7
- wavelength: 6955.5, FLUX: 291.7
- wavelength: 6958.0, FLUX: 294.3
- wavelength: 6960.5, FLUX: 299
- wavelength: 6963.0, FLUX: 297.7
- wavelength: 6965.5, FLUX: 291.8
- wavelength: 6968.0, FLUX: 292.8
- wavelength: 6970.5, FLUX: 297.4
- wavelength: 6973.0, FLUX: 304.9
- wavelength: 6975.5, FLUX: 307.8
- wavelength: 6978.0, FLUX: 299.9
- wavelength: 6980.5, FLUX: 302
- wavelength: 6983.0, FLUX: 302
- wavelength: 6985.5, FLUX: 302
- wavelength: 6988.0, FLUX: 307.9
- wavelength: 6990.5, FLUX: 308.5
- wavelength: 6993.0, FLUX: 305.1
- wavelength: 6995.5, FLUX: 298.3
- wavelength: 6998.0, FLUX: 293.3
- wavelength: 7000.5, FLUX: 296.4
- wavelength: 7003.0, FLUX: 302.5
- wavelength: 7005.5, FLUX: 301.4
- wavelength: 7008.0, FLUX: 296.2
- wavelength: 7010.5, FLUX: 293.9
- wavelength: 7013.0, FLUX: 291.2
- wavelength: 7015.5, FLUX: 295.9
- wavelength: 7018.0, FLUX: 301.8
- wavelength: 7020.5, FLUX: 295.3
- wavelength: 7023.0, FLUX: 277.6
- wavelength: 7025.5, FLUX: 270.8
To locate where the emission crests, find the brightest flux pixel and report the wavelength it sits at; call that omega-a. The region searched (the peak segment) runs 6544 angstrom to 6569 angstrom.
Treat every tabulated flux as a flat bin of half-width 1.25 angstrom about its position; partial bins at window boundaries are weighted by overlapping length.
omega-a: 6563.0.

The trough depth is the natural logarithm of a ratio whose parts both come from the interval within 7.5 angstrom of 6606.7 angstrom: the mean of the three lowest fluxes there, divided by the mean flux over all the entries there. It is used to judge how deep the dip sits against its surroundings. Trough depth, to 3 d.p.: -0.019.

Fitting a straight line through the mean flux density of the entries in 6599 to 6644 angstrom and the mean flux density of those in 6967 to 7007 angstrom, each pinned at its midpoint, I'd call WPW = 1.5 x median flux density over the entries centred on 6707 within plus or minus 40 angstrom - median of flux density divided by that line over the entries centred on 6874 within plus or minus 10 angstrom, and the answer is 449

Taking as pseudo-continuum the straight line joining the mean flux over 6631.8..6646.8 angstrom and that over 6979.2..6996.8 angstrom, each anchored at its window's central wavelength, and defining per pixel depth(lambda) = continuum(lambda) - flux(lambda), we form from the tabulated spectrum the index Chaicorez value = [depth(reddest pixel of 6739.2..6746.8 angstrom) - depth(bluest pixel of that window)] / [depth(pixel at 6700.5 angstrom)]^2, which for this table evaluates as 0.01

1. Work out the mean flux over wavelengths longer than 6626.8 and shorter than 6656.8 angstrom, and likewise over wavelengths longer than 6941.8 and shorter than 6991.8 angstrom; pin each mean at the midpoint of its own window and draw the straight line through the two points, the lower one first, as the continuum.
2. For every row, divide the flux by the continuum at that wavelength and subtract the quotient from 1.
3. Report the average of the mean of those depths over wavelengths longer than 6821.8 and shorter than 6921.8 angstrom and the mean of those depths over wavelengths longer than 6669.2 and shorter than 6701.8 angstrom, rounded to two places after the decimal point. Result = 0.02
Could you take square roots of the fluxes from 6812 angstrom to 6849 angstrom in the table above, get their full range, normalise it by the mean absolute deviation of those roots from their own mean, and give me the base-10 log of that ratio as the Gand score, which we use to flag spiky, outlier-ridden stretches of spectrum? 0.66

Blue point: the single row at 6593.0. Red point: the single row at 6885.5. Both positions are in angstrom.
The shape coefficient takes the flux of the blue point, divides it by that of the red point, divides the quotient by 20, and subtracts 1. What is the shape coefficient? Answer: -0.953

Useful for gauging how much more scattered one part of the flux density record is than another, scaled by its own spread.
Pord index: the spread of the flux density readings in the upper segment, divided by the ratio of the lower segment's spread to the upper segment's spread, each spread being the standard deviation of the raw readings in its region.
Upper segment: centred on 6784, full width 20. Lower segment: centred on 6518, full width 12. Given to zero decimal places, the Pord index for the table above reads 7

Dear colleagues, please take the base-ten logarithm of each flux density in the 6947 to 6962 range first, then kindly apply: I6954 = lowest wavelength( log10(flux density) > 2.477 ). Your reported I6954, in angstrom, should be 6948.0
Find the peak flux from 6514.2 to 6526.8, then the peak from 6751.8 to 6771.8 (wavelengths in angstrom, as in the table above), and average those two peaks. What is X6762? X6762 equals 325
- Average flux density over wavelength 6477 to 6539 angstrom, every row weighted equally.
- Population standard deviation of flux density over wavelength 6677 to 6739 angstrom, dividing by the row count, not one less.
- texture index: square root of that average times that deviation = 74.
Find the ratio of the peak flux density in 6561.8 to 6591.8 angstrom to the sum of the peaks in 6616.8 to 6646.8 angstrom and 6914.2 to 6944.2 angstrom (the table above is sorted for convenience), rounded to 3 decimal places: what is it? 0.517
